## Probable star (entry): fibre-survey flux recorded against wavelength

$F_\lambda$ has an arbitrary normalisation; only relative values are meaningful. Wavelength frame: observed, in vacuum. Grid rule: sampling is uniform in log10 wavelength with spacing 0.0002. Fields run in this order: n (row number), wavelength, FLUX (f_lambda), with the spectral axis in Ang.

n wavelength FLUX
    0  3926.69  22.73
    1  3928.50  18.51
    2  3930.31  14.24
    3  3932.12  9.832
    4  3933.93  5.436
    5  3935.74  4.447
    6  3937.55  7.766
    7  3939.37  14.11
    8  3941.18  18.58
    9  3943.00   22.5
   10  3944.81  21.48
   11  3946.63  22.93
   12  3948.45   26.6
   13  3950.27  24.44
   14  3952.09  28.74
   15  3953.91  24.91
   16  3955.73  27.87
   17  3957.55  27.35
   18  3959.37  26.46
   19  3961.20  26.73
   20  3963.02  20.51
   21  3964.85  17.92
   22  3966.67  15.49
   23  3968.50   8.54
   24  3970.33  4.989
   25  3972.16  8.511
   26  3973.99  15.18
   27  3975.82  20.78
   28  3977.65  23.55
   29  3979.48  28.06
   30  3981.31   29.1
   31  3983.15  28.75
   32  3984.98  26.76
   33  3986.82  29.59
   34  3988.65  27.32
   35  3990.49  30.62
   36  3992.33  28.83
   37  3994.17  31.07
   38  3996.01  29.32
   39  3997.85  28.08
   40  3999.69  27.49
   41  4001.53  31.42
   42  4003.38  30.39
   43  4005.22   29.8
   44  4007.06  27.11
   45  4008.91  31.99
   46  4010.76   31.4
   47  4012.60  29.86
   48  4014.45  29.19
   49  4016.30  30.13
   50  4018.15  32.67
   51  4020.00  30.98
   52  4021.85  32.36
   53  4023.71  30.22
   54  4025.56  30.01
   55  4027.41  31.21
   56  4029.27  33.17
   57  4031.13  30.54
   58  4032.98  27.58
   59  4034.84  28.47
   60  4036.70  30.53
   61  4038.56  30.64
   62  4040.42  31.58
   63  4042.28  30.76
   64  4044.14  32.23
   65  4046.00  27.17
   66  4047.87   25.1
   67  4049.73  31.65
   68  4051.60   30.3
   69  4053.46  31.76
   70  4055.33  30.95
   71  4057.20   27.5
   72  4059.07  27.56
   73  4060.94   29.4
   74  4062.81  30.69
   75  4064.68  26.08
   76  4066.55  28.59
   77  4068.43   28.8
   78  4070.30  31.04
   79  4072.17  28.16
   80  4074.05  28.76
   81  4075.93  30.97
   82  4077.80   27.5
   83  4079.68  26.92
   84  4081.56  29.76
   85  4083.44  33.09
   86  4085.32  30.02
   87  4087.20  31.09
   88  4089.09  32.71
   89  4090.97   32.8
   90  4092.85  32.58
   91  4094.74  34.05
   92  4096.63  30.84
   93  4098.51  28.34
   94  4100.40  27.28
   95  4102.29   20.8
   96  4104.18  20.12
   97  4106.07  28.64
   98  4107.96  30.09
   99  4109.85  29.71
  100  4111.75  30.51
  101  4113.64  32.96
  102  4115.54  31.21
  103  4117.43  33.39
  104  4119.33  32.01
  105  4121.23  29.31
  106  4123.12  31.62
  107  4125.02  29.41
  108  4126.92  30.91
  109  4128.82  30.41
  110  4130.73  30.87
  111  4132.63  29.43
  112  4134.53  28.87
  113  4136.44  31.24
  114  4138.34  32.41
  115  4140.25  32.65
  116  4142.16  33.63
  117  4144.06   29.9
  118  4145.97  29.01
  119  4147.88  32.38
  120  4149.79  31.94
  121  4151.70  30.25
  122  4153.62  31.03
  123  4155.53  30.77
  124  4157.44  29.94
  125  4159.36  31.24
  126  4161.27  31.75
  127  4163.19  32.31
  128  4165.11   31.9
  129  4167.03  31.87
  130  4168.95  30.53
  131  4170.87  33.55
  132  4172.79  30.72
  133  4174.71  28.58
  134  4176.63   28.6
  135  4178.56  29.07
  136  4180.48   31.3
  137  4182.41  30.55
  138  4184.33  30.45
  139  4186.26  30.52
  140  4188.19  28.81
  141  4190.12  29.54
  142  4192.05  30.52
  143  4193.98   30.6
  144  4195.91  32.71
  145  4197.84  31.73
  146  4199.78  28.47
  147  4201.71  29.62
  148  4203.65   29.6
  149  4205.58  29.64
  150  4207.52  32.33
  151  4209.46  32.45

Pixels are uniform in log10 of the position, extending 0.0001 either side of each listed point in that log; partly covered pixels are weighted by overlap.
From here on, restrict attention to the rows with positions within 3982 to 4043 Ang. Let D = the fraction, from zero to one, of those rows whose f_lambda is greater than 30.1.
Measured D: 0.55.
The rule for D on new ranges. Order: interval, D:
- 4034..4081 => 0.48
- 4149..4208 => 0.68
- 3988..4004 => 0.44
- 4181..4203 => 0.64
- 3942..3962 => 0.00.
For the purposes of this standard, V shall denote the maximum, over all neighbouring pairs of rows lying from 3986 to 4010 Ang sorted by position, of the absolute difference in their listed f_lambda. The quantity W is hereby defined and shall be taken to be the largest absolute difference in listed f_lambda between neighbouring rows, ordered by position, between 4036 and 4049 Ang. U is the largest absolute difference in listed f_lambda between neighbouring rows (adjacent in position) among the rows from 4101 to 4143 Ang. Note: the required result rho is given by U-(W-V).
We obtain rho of 8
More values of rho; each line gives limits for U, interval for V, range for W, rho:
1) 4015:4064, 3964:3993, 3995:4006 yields 10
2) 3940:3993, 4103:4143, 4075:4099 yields 12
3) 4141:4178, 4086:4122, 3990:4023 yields 7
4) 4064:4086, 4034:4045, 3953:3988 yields -1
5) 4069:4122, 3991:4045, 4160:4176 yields 10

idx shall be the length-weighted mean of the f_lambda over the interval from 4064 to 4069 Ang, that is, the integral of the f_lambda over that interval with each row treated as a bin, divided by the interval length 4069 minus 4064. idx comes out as 27.8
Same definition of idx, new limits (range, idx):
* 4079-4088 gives 30.3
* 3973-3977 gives 18.2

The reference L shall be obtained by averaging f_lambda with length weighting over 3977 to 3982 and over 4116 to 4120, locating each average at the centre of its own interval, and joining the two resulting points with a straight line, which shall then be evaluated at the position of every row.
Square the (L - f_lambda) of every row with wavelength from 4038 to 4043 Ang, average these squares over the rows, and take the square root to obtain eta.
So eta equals 1.6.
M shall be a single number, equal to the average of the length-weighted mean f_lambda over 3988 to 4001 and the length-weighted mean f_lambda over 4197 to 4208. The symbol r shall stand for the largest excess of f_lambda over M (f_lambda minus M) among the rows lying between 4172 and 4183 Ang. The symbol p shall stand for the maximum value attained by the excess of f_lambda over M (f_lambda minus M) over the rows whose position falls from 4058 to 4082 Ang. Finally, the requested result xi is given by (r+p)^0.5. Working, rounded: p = 1.5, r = 1.7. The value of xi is 1.78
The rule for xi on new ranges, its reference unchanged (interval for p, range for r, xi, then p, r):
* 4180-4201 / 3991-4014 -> 2.35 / 3.1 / 2.4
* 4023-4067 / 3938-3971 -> 1.65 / 3.6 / -0.8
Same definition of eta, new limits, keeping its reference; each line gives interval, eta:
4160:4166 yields 2.4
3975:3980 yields 4.1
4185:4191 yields 5.8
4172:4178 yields 5.7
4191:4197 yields 4.5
